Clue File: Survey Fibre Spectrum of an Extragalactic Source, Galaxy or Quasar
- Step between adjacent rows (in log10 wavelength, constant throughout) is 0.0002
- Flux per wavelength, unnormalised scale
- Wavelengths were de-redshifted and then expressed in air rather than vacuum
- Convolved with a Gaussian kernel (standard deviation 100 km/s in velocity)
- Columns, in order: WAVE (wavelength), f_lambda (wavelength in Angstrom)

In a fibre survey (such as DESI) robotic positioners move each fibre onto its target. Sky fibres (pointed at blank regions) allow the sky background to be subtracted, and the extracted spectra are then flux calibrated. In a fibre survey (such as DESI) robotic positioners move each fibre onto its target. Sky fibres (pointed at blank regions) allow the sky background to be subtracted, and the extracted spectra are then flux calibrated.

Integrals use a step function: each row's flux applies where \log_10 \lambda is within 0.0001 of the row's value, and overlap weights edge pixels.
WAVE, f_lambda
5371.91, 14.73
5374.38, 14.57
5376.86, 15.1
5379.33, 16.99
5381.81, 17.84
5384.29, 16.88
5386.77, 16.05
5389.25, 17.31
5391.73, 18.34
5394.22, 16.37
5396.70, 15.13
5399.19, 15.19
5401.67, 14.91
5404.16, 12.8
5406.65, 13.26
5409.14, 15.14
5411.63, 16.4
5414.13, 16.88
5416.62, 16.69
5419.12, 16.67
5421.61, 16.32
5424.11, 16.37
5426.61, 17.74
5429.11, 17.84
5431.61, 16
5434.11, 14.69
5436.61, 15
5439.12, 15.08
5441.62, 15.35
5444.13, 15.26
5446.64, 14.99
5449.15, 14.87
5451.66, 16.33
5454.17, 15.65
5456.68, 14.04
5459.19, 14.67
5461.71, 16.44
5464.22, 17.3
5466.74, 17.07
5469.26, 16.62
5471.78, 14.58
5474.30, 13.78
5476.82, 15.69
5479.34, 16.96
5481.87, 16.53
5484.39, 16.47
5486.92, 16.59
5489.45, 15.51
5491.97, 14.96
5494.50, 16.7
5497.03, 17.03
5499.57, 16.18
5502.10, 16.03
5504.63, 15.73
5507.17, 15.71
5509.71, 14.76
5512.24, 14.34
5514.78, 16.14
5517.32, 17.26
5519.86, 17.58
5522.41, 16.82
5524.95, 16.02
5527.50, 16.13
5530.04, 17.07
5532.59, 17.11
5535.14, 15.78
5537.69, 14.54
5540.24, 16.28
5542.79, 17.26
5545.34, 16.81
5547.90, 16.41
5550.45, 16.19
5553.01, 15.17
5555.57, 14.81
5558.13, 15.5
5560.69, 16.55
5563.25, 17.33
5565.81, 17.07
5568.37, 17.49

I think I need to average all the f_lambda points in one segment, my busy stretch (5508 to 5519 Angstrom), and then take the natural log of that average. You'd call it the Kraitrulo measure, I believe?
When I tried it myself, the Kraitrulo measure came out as 2.75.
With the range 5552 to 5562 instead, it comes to 2.74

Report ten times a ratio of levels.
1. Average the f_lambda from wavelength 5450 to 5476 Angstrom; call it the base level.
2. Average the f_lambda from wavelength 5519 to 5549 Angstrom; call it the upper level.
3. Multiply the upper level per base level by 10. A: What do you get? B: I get 10.5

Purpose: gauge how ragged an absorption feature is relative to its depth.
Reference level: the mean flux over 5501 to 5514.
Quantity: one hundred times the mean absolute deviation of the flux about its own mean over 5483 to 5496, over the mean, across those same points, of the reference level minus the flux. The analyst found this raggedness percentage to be -89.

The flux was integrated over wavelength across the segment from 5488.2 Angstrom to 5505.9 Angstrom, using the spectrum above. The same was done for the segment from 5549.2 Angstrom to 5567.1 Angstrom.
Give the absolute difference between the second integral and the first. 4.4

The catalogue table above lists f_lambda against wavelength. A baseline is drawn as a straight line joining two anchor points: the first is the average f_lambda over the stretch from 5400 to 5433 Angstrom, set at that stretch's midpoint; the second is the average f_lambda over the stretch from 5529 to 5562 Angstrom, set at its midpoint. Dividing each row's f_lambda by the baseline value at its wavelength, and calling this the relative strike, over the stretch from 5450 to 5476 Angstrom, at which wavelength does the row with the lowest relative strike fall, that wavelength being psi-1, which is 5474.30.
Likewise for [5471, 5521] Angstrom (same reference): 5474.30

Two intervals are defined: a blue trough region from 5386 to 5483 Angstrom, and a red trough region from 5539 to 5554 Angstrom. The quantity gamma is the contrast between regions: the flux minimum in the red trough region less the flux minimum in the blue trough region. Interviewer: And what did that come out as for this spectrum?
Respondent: 2.4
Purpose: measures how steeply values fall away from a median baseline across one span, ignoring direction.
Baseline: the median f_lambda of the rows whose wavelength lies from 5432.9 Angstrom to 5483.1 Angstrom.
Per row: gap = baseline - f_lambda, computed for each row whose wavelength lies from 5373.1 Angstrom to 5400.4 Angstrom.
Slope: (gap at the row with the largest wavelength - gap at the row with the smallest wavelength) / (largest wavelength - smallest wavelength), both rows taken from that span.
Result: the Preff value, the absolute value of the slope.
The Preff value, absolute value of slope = 0.025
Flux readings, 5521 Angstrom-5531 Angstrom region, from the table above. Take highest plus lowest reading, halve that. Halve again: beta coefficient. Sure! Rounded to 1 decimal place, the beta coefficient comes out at 8.3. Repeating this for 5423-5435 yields 8.1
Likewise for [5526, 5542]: 7.9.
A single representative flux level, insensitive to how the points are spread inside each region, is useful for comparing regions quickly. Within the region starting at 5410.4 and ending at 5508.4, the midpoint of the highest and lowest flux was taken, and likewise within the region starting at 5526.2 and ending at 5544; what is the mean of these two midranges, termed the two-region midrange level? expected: 15.9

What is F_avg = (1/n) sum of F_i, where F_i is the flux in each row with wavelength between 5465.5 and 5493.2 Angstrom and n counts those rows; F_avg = 15.9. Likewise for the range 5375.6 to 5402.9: 16.4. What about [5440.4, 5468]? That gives 15.6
